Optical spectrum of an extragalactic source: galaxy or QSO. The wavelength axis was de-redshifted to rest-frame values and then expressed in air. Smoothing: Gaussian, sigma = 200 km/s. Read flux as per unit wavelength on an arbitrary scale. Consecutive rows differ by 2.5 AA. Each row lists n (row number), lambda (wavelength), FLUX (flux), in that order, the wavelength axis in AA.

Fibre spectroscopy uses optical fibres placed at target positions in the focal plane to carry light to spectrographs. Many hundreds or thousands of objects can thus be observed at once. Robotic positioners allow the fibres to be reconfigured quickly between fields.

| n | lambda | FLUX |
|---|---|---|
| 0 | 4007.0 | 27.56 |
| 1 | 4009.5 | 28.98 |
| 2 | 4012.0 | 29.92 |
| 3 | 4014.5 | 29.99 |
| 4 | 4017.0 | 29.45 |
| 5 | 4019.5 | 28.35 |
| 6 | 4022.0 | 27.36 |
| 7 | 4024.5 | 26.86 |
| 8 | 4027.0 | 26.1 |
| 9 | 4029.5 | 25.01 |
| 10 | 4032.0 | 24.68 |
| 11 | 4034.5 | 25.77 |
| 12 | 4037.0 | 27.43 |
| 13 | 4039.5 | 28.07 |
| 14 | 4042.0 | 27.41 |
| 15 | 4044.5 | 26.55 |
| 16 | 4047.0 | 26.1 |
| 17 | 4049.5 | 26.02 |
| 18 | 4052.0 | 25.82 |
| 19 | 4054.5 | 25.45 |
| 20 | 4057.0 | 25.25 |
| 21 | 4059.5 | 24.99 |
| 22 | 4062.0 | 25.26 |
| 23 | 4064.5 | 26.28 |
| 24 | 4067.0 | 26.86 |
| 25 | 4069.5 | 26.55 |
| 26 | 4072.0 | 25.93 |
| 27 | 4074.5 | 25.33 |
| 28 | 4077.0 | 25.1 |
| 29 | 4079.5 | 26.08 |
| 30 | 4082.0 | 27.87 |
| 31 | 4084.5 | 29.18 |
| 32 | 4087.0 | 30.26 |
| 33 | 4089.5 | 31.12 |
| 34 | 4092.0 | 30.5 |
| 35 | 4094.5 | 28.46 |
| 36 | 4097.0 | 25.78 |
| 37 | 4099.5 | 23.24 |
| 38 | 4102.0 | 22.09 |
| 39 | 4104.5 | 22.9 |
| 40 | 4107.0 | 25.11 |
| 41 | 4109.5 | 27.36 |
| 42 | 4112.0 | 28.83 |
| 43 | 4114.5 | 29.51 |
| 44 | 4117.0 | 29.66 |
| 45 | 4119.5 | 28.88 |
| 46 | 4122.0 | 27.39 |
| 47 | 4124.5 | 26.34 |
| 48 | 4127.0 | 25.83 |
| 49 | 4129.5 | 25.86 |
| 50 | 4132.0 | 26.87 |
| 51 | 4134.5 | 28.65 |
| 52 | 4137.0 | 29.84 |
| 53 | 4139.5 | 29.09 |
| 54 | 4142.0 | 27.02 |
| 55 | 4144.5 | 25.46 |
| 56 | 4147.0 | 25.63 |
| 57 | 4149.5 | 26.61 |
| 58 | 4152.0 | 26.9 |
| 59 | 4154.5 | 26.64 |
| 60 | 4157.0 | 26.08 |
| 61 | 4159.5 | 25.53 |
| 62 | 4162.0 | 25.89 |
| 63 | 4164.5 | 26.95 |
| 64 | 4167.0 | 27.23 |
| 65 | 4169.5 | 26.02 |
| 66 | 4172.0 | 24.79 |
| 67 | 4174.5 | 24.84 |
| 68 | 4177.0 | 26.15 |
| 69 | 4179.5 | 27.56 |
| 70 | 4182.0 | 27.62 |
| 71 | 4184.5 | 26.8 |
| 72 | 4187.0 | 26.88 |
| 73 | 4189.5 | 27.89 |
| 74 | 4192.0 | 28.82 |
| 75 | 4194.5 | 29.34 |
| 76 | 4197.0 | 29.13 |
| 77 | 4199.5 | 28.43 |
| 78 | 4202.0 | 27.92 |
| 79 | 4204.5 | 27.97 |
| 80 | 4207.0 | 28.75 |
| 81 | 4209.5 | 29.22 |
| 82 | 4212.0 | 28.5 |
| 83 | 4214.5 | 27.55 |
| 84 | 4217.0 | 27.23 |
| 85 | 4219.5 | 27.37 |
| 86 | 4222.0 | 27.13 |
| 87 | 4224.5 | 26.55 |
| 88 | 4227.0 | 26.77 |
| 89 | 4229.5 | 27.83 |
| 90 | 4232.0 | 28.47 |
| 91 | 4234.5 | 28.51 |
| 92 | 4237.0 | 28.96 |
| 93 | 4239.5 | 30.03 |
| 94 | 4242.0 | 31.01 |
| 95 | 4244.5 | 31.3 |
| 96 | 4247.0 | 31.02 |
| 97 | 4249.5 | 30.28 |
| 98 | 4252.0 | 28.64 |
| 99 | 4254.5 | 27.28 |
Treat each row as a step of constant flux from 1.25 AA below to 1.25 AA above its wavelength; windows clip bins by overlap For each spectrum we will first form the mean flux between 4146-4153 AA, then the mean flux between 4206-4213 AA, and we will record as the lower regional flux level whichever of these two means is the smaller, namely 26.4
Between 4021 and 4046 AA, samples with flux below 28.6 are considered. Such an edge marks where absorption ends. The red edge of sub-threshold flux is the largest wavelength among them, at 4044.5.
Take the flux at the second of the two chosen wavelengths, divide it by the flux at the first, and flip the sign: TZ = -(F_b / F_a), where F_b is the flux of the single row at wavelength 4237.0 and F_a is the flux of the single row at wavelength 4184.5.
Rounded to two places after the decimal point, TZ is -1.08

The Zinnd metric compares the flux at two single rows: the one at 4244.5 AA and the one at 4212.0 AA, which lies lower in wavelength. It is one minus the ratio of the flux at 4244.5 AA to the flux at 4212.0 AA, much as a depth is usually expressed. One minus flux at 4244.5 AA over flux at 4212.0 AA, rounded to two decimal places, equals -0.10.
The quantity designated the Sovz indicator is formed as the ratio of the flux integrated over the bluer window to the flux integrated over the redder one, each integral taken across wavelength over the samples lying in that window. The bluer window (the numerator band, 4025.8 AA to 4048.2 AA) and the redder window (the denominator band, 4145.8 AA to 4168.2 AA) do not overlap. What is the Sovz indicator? 1.00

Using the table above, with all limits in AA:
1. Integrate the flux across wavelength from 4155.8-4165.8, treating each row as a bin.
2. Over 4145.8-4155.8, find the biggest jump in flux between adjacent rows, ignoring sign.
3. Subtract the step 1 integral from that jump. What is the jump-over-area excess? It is -260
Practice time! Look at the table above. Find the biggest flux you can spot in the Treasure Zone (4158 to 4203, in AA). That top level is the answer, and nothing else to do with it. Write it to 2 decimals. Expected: 29.34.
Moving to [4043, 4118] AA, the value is 31.12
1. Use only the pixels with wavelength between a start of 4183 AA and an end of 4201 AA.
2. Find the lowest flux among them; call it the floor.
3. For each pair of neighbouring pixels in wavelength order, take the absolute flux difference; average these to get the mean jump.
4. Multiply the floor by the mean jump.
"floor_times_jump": 15.4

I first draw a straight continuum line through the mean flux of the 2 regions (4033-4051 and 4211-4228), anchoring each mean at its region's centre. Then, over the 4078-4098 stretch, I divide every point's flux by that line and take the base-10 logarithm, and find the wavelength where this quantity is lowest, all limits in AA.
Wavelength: 4097.0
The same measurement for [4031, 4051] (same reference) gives 4032.0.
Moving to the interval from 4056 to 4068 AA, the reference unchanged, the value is 4059.5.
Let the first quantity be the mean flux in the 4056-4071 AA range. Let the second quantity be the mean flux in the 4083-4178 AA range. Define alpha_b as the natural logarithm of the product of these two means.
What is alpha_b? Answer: 6.55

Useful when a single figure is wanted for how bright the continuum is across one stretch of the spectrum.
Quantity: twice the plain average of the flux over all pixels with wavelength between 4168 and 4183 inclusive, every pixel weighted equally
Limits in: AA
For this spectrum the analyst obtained 52.3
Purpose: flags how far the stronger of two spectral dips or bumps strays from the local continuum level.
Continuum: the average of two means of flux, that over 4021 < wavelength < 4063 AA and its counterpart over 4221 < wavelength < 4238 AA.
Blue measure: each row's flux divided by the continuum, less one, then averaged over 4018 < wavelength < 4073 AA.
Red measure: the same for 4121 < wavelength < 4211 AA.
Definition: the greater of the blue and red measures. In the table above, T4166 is 0.009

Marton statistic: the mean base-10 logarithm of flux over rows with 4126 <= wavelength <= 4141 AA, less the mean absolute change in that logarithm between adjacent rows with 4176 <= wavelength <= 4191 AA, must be 1.43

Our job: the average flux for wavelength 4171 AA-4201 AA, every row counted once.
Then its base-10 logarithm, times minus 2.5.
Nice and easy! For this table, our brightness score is -3.59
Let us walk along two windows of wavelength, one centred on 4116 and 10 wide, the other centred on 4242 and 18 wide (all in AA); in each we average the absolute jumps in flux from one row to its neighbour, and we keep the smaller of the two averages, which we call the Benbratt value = 0.54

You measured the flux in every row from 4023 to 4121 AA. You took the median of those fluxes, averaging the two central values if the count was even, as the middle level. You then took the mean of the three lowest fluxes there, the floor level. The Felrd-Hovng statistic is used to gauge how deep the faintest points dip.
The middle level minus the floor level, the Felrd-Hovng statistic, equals 3.4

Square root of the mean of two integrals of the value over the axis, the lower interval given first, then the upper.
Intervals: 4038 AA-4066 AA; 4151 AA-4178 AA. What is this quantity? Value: 27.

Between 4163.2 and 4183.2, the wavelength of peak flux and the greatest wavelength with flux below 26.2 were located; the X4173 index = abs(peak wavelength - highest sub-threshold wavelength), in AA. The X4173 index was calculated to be 5.0 AA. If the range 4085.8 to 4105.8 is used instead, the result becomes 15.0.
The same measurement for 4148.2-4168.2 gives 5.0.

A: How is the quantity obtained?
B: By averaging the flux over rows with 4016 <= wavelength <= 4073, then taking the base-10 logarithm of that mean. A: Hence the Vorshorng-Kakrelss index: 1.42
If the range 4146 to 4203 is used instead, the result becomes 1.43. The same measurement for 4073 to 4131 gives 1.43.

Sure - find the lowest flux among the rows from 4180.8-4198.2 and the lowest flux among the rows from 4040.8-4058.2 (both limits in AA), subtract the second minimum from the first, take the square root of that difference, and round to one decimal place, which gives 1.2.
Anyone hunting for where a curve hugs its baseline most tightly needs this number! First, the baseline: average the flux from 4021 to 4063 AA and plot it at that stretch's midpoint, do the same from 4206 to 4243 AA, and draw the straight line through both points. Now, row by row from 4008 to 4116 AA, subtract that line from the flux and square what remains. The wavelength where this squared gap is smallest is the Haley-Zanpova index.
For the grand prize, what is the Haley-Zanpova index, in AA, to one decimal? 4047.0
